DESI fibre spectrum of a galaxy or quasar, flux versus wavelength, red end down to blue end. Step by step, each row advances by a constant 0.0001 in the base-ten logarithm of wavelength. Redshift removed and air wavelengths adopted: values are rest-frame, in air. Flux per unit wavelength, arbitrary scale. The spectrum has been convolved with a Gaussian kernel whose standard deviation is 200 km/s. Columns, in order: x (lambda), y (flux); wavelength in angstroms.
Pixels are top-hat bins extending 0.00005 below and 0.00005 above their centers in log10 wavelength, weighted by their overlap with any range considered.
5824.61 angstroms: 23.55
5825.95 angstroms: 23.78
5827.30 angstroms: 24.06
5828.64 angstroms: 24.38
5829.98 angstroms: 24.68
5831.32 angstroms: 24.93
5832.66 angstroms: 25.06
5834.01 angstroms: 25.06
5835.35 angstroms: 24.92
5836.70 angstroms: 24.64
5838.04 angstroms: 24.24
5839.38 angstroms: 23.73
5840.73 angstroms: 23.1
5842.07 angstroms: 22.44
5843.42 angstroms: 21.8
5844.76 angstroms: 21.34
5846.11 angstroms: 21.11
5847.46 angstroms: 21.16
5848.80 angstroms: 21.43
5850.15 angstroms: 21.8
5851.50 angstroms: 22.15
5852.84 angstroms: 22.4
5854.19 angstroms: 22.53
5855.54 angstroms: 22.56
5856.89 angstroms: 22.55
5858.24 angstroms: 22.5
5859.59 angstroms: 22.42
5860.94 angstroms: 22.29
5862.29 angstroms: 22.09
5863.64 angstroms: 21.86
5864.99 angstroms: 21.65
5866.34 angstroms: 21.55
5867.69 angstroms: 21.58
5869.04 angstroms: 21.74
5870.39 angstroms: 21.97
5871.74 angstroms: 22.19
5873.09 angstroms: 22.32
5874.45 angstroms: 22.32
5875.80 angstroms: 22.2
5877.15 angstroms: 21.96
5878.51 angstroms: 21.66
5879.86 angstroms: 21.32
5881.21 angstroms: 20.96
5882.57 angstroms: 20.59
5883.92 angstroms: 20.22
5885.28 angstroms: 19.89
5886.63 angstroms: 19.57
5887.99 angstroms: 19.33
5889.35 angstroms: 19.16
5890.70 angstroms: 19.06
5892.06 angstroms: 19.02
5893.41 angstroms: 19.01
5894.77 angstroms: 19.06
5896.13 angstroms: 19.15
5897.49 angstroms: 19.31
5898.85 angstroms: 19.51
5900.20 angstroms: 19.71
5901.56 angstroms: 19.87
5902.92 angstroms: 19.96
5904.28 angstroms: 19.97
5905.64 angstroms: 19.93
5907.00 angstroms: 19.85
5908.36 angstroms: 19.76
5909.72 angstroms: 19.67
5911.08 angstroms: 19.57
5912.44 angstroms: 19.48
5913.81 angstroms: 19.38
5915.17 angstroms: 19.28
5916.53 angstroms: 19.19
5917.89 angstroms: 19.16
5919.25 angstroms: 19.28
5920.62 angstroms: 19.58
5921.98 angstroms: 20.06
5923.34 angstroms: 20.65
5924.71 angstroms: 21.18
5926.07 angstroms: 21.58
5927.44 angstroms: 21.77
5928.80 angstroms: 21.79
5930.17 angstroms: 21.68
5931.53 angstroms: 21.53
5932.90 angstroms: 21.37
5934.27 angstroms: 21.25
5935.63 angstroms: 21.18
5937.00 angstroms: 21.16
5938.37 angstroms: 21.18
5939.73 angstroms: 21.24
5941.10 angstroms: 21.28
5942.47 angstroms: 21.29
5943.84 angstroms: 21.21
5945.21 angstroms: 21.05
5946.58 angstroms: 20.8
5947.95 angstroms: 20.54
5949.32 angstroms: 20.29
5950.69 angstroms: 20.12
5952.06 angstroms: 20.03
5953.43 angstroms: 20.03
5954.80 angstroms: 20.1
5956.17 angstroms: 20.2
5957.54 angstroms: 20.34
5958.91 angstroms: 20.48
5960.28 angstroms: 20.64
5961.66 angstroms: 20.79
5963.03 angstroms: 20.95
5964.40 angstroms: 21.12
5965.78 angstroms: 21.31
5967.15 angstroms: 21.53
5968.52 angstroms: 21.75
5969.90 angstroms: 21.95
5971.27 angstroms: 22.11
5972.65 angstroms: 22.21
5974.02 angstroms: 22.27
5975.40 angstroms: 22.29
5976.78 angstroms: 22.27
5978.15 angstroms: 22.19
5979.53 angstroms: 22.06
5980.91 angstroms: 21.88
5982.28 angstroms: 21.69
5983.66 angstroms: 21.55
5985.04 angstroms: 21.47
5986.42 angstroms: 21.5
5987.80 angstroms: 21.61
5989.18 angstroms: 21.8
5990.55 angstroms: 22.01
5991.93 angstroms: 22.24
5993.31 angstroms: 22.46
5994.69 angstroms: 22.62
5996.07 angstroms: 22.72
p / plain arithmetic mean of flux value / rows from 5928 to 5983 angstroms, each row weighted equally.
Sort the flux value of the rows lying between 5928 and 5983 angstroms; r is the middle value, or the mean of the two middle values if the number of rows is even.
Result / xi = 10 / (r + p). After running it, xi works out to 0.235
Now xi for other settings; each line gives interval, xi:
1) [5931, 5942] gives 0.235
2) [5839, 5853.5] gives 0.228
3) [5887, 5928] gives 0.255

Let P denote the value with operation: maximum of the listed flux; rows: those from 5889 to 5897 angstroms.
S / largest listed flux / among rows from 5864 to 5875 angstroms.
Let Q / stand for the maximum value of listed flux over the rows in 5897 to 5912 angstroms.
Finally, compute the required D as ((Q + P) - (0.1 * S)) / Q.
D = 1.85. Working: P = 19.16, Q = 19.97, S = 22.32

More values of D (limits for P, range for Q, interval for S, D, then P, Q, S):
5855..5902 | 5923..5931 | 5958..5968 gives 1.94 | 22.56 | 21.79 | 21.53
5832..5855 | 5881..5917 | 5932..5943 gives 2.09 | 25.06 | 20.96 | 21.37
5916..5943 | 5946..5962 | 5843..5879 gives 1.94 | 21.79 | 20.8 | 22.56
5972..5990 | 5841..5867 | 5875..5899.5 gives 1.89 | 22.29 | 22.56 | 22.2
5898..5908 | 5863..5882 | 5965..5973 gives 1.80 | 19.97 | 22.32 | 22.21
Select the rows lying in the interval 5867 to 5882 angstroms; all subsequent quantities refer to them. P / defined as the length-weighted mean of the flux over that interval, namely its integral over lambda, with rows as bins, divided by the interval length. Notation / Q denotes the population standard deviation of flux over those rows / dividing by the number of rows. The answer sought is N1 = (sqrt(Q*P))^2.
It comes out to 9.1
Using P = 21.8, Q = 0.4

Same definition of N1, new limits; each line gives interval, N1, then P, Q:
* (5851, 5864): 5.0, 22.3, 0.2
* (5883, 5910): 7.3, 19.6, 0.4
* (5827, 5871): 29.1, 22.8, 1.3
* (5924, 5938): 5.1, 21.4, 0.2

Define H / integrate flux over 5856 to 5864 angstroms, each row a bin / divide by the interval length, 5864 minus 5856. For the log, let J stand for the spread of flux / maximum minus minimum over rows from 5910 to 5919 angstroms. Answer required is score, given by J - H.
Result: -22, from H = 22.3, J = 0.41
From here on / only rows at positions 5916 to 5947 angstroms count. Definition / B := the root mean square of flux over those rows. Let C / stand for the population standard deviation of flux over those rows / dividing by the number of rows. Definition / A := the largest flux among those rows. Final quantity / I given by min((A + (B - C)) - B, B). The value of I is 20.9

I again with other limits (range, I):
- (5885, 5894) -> 19.3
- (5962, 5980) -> 21.8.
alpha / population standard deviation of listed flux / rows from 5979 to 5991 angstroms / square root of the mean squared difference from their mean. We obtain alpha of 0.21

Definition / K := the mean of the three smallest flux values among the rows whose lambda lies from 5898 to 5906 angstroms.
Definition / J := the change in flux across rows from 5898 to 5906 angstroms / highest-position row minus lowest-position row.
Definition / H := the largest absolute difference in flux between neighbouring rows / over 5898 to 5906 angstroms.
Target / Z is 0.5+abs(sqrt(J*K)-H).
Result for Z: 3.2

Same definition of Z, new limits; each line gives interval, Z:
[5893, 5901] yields 4.0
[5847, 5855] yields 5.6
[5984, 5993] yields 4.3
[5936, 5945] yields 1.4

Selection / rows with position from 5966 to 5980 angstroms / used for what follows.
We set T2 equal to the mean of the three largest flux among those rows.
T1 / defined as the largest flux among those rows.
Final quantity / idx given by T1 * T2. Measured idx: 497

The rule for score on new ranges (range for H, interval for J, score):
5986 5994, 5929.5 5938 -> -21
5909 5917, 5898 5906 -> -19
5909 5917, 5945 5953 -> -18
